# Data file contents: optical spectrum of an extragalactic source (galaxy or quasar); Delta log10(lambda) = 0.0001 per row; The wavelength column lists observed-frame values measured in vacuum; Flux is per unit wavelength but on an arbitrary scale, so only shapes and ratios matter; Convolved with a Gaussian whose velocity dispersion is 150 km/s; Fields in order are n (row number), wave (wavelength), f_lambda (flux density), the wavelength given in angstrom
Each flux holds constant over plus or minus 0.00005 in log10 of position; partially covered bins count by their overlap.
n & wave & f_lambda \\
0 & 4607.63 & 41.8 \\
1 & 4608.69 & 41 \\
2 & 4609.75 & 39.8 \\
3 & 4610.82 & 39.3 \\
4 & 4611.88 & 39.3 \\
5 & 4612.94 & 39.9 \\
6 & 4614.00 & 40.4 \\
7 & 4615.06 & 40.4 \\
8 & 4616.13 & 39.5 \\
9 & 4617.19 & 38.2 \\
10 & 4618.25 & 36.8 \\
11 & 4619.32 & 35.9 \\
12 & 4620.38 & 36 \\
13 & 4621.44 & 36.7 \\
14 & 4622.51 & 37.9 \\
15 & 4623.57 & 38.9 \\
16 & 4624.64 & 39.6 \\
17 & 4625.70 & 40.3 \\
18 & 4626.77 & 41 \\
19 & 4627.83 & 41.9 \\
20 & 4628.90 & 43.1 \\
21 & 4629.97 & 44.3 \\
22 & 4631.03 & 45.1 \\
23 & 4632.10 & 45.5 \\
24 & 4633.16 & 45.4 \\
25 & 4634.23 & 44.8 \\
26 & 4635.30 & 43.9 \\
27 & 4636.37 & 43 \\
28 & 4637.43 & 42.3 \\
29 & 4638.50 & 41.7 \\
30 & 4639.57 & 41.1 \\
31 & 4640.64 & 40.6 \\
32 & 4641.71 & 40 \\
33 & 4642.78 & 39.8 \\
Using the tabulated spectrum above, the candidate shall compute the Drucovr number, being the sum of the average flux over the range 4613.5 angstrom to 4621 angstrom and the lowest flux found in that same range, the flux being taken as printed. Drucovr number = 74.1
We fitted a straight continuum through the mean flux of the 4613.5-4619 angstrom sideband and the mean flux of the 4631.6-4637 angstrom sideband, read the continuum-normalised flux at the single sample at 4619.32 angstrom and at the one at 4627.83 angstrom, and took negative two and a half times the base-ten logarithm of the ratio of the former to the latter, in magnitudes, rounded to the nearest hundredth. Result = 0.10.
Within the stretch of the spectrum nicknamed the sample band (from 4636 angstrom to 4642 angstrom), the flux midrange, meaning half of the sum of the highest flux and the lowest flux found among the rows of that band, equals 41.5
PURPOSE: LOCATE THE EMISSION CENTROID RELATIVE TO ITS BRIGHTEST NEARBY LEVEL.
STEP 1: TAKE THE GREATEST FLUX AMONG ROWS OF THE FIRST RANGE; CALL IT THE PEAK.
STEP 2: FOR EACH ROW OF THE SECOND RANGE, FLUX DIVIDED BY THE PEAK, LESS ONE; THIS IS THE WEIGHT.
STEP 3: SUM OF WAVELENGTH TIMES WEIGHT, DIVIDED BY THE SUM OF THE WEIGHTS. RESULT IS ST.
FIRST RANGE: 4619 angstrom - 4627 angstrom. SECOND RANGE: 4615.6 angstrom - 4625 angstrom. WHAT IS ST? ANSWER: 4620.2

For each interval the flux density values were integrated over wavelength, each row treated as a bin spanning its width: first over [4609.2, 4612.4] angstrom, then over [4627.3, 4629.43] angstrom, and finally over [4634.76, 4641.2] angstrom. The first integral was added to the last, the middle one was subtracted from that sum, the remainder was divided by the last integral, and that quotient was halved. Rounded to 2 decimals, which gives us 0.57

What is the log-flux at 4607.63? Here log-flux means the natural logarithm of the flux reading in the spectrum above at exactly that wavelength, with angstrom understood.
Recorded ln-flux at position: 3.73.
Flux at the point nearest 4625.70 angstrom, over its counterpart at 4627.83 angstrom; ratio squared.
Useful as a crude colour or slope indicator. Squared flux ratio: 0.93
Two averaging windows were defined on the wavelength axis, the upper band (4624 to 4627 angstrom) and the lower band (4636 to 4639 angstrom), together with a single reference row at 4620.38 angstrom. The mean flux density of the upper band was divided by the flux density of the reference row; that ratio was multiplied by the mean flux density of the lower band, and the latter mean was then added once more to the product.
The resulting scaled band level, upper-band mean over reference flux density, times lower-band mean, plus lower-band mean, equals 90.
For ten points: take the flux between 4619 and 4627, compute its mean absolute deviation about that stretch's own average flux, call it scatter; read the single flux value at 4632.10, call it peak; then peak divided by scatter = 27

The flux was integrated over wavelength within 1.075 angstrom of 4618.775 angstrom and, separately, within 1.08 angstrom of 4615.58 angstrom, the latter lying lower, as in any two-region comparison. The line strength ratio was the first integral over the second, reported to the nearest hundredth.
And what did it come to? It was 0.91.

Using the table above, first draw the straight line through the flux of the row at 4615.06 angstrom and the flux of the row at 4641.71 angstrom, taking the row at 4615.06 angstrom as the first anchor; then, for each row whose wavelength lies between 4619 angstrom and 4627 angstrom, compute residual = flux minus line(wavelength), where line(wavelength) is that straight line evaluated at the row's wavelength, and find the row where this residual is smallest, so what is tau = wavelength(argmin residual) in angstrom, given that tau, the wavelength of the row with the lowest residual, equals 4619.32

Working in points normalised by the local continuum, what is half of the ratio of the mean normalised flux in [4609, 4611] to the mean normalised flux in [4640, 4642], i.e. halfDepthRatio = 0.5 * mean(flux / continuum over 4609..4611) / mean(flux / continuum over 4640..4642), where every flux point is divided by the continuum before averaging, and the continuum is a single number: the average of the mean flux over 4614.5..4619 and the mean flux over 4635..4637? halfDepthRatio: 0.49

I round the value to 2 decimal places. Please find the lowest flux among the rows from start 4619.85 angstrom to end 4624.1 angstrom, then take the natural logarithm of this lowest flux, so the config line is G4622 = 3.58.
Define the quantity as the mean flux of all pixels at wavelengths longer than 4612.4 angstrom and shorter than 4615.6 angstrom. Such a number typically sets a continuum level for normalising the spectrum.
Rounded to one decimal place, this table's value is 40.2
